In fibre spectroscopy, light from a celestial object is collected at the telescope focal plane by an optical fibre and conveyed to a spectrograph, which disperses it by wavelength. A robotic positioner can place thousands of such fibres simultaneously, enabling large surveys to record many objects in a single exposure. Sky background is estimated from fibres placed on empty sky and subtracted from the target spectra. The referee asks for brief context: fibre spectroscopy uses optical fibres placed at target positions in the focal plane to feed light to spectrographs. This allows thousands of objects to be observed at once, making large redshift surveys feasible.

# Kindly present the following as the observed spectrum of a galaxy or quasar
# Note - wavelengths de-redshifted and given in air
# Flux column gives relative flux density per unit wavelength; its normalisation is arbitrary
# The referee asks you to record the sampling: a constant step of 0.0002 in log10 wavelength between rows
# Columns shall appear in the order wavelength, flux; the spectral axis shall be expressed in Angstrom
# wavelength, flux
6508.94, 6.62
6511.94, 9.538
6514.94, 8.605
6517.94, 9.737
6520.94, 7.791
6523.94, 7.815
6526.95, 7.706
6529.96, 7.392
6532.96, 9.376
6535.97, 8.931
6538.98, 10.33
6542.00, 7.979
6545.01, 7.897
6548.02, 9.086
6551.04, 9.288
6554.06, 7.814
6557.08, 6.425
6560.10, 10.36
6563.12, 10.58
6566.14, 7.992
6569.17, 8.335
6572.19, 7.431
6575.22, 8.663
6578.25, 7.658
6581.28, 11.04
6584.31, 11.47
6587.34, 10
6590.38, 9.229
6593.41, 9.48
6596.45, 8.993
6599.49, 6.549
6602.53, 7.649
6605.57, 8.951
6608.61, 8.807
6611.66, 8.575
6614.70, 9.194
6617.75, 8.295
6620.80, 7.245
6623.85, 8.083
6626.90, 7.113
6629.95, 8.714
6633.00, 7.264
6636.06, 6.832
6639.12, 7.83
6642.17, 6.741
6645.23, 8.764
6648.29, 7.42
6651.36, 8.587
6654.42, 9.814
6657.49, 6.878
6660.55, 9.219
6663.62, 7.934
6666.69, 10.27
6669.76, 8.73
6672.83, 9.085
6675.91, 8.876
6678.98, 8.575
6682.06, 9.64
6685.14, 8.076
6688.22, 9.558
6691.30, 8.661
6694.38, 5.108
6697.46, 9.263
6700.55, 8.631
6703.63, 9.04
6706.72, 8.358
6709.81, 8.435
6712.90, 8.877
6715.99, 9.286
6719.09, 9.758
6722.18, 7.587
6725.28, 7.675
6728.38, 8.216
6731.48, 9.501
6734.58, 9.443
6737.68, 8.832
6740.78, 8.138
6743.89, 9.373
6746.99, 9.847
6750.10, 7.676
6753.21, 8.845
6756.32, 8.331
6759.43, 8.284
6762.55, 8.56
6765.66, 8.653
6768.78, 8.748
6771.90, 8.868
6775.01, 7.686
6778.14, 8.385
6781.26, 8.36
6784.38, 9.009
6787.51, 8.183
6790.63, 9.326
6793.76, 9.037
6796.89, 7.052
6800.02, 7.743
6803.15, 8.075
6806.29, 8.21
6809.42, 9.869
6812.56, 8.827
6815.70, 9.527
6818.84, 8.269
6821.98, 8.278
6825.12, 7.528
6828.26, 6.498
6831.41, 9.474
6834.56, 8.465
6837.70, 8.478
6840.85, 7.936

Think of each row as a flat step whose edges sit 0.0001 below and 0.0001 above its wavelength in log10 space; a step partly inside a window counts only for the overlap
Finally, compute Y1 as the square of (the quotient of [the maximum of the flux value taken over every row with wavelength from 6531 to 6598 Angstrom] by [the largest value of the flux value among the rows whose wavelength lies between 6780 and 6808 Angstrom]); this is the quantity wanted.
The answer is 1.51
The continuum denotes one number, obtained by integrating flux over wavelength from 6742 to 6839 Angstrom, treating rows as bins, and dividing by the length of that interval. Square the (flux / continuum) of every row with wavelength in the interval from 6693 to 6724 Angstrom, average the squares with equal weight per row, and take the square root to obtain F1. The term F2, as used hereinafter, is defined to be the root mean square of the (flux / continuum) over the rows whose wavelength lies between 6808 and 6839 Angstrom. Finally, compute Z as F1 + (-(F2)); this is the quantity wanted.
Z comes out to -0.01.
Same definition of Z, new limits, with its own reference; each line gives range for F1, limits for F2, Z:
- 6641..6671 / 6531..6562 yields -0.04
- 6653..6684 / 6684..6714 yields 0.06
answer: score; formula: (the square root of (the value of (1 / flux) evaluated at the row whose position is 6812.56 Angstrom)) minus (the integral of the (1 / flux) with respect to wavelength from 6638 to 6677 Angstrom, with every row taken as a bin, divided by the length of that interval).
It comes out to 0.217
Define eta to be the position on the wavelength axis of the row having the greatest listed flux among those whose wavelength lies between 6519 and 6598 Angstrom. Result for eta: 6584.31 Angstrom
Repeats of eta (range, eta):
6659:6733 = 6666.69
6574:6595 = 6584.31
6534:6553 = 6538.98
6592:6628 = 6593.41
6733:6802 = 6746.99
